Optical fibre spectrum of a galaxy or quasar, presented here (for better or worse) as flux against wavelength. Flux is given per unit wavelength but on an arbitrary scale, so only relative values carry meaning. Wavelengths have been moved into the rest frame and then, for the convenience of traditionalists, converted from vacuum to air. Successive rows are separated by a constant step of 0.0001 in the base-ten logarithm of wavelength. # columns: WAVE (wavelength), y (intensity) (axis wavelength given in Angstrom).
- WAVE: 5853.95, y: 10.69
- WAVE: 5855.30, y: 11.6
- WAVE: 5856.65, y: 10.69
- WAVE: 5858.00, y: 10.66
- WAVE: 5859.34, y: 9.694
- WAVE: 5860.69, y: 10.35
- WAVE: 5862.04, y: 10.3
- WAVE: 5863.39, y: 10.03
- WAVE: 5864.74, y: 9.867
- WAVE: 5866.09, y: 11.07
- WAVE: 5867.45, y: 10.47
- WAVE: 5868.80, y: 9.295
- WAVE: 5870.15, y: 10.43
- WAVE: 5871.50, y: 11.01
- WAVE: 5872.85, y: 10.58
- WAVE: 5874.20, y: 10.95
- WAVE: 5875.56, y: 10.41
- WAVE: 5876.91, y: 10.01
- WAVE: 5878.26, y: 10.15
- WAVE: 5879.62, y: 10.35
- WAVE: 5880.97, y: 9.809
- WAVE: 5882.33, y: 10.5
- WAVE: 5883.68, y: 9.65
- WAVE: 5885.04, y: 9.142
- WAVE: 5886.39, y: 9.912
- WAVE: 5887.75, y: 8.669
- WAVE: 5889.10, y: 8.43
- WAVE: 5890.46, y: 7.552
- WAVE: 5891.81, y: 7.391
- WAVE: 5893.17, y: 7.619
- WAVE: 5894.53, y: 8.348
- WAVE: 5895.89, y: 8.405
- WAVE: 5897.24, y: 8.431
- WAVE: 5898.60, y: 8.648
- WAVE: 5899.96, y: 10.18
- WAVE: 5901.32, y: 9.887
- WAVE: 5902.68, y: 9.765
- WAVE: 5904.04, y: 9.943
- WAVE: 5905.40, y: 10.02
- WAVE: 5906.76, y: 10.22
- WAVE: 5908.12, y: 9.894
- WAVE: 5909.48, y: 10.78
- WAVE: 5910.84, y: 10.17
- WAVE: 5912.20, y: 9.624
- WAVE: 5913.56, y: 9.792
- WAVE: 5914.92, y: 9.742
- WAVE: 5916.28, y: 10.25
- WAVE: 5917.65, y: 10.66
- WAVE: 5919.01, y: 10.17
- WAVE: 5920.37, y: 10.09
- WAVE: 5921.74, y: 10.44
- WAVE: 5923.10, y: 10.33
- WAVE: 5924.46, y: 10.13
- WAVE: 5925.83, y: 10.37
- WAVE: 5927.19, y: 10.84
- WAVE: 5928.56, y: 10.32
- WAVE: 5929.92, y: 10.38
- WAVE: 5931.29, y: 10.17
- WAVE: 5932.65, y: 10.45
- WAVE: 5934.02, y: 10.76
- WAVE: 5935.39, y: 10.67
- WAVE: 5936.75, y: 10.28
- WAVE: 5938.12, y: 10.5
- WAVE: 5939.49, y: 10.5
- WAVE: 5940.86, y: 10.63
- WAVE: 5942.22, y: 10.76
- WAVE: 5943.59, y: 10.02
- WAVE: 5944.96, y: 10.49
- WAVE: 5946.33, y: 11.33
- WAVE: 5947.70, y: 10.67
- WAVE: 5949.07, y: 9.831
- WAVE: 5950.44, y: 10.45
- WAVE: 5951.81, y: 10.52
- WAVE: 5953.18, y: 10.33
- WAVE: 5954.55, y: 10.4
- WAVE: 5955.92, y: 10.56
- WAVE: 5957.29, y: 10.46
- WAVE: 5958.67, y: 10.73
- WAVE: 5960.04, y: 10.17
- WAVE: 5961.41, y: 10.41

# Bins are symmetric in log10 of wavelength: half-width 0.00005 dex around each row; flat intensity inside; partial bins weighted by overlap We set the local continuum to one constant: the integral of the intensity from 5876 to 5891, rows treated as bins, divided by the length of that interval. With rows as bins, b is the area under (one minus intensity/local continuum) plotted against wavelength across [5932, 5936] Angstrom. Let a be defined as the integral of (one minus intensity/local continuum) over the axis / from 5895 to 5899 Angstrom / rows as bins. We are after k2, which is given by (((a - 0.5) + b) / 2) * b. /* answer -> 0.13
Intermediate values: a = 0.43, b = -0.47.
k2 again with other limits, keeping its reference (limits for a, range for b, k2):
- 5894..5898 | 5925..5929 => 0.10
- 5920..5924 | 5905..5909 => 0.13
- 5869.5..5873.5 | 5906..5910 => 0.21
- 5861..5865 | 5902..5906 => 0.08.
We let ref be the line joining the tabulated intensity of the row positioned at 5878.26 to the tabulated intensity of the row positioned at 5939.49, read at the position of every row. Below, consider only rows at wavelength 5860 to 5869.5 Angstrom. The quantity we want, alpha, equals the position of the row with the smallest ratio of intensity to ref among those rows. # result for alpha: 5868.80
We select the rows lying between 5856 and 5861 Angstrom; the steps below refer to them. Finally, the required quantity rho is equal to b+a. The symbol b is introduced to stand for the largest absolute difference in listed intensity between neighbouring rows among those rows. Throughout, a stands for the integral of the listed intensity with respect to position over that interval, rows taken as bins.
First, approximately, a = 52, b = 1.0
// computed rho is 53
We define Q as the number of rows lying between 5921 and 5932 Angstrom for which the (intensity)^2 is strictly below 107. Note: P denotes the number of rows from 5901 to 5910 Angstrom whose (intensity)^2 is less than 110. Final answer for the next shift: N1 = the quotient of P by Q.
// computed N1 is 1.5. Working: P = 6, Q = 4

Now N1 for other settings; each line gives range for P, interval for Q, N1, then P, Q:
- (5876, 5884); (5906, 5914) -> 1.0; 5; 5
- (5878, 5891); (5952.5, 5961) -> 4.5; 9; 2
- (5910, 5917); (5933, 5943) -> 5.0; 5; 1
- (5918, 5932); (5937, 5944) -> 9.0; 9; 1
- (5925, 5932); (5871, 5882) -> 1.3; 4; 3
